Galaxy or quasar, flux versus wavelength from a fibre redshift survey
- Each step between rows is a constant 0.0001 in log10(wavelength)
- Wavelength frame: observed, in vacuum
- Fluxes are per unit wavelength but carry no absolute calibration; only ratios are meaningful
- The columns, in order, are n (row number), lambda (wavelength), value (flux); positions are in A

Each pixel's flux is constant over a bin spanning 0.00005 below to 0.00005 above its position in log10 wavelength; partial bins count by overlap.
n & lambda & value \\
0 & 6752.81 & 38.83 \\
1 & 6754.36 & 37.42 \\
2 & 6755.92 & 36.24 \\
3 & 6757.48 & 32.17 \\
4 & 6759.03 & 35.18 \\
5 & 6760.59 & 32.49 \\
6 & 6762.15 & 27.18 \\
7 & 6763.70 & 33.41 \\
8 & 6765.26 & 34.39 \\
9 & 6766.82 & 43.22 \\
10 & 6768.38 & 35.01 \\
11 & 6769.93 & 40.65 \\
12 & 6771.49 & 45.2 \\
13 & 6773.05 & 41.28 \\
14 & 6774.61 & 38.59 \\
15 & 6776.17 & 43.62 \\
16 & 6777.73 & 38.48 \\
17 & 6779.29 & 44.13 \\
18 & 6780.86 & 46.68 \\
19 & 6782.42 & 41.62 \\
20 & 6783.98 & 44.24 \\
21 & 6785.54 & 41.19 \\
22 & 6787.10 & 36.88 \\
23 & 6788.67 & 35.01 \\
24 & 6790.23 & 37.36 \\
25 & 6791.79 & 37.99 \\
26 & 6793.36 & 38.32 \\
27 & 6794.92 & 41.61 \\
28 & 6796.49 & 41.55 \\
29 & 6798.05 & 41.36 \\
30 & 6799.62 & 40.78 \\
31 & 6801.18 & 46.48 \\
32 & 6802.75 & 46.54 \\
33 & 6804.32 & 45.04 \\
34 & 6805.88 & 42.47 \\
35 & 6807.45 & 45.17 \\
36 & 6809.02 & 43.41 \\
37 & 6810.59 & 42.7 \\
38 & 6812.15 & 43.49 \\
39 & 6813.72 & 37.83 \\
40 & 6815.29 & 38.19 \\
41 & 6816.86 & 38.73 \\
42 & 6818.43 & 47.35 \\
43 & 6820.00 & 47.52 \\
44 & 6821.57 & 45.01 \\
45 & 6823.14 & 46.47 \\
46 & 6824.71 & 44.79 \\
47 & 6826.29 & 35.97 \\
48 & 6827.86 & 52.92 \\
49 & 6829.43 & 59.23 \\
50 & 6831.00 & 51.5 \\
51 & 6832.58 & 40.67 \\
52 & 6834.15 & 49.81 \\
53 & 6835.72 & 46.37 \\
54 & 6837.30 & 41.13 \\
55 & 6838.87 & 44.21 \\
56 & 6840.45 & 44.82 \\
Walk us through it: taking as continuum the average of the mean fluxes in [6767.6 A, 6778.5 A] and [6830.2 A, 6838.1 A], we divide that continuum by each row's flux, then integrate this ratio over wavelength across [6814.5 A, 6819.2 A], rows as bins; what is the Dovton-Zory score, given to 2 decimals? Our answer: 4.95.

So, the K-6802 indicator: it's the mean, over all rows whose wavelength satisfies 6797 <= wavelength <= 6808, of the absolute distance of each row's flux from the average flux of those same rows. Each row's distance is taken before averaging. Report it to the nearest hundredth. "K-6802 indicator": 2.09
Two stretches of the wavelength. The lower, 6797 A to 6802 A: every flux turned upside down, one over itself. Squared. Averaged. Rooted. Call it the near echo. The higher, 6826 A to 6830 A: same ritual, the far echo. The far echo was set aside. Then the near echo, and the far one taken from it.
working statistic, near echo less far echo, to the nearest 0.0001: 0.0017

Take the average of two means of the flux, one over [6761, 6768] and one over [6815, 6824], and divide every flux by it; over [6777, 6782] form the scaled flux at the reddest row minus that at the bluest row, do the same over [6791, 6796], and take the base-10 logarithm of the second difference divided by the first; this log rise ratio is -0.4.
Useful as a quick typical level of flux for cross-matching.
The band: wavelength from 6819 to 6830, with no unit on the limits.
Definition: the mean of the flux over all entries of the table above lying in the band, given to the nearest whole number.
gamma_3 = 47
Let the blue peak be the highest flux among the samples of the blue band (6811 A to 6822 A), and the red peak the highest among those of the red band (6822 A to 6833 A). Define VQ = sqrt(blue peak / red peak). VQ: 0.90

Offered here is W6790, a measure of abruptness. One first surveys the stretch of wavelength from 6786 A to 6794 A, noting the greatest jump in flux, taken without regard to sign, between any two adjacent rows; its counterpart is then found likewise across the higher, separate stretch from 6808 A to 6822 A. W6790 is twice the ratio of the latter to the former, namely 7.3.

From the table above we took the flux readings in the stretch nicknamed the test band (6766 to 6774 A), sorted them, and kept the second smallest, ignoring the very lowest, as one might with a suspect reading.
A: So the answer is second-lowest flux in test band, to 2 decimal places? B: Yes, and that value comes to 40.65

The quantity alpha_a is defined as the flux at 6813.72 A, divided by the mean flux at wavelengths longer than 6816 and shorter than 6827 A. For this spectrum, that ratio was 0.87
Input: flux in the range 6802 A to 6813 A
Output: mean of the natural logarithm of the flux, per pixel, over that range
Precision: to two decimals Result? 3.79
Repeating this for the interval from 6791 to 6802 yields 3.72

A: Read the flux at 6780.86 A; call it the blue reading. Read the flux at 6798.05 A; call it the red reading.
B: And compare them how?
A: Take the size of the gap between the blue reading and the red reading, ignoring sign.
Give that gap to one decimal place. 5.3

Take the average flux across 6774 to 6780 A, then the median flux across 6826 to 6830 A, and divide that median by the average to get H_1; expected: 1.28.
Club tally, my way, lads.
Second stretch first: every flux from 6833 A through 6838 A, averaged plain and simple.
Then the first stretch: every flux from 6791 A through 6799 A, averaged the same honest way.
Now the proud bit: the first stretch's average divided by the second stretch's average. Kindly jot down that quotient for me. 0.88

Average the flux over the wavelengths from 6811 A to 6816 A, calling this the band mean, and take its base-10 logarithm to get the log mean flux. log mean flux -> 1.60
